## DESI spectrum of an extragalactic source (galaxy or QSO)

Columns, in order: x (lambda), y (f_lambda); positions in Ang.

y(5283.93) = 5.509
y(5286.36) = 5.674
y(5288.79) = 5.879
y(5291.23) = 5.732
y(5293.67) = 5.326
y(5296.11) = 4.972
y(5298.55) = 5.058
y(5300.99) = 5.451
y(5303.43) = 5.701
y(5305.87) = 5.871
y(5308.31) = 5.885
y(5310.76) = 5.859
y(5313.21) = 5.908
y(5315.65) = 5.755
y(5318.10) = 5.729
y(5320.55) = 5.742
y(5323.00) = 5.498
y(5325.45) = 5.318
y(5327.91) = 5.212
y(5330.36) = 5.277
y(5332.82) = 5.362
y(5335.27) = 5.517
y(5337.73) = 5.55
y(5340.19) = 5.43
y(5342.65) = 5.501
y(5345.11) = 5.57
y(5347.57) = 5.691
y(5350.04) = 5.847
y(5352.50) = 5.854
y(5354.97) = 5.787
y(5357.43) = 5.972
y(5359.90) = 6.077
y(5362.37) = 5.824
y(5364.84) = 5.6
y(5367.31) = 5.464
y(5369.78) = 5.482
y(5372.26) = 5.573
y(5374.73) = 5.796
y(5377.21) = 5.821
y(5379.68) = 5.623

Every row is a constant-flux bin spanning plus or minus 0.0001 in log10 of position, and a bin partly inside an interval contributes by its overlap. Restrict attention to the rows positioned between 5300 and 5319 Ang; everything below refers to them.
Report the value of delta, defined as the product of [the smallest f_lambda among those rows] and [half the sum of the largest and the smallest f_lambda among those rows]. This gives 31.0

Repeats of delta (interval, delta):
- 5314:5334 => 28.6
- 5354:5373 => 31.5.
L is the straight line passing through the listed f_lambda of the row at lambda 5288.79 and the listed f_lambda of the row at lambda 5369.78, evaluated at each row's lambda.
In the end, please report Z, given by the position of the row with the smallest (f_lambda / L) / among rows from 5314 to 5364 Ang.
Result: 5327.91 Ang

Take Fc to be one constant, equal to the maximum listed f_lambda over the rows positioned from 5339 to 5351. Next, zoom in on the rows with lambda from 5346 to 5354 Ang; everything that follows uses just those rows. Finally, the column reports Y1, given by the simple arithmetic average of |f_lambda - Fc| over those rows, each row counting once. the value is 0.05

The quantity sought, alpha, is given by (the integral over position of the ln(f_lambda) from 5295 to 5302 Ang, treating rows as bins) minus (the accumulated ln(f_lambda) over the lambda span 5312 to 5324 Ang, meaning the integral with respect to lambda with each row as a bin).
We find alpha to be -9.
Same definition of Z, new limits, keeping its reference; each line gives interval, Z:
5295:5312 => 5296.11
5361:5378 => 5367.31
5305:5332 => 5327.91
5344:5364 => 5345.11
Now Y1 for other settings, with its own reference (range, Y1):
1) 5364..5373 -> 0.32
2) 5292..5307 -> 0.46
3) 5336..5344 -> 0.35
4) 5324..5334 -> 0.55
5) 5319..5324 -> 0.23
